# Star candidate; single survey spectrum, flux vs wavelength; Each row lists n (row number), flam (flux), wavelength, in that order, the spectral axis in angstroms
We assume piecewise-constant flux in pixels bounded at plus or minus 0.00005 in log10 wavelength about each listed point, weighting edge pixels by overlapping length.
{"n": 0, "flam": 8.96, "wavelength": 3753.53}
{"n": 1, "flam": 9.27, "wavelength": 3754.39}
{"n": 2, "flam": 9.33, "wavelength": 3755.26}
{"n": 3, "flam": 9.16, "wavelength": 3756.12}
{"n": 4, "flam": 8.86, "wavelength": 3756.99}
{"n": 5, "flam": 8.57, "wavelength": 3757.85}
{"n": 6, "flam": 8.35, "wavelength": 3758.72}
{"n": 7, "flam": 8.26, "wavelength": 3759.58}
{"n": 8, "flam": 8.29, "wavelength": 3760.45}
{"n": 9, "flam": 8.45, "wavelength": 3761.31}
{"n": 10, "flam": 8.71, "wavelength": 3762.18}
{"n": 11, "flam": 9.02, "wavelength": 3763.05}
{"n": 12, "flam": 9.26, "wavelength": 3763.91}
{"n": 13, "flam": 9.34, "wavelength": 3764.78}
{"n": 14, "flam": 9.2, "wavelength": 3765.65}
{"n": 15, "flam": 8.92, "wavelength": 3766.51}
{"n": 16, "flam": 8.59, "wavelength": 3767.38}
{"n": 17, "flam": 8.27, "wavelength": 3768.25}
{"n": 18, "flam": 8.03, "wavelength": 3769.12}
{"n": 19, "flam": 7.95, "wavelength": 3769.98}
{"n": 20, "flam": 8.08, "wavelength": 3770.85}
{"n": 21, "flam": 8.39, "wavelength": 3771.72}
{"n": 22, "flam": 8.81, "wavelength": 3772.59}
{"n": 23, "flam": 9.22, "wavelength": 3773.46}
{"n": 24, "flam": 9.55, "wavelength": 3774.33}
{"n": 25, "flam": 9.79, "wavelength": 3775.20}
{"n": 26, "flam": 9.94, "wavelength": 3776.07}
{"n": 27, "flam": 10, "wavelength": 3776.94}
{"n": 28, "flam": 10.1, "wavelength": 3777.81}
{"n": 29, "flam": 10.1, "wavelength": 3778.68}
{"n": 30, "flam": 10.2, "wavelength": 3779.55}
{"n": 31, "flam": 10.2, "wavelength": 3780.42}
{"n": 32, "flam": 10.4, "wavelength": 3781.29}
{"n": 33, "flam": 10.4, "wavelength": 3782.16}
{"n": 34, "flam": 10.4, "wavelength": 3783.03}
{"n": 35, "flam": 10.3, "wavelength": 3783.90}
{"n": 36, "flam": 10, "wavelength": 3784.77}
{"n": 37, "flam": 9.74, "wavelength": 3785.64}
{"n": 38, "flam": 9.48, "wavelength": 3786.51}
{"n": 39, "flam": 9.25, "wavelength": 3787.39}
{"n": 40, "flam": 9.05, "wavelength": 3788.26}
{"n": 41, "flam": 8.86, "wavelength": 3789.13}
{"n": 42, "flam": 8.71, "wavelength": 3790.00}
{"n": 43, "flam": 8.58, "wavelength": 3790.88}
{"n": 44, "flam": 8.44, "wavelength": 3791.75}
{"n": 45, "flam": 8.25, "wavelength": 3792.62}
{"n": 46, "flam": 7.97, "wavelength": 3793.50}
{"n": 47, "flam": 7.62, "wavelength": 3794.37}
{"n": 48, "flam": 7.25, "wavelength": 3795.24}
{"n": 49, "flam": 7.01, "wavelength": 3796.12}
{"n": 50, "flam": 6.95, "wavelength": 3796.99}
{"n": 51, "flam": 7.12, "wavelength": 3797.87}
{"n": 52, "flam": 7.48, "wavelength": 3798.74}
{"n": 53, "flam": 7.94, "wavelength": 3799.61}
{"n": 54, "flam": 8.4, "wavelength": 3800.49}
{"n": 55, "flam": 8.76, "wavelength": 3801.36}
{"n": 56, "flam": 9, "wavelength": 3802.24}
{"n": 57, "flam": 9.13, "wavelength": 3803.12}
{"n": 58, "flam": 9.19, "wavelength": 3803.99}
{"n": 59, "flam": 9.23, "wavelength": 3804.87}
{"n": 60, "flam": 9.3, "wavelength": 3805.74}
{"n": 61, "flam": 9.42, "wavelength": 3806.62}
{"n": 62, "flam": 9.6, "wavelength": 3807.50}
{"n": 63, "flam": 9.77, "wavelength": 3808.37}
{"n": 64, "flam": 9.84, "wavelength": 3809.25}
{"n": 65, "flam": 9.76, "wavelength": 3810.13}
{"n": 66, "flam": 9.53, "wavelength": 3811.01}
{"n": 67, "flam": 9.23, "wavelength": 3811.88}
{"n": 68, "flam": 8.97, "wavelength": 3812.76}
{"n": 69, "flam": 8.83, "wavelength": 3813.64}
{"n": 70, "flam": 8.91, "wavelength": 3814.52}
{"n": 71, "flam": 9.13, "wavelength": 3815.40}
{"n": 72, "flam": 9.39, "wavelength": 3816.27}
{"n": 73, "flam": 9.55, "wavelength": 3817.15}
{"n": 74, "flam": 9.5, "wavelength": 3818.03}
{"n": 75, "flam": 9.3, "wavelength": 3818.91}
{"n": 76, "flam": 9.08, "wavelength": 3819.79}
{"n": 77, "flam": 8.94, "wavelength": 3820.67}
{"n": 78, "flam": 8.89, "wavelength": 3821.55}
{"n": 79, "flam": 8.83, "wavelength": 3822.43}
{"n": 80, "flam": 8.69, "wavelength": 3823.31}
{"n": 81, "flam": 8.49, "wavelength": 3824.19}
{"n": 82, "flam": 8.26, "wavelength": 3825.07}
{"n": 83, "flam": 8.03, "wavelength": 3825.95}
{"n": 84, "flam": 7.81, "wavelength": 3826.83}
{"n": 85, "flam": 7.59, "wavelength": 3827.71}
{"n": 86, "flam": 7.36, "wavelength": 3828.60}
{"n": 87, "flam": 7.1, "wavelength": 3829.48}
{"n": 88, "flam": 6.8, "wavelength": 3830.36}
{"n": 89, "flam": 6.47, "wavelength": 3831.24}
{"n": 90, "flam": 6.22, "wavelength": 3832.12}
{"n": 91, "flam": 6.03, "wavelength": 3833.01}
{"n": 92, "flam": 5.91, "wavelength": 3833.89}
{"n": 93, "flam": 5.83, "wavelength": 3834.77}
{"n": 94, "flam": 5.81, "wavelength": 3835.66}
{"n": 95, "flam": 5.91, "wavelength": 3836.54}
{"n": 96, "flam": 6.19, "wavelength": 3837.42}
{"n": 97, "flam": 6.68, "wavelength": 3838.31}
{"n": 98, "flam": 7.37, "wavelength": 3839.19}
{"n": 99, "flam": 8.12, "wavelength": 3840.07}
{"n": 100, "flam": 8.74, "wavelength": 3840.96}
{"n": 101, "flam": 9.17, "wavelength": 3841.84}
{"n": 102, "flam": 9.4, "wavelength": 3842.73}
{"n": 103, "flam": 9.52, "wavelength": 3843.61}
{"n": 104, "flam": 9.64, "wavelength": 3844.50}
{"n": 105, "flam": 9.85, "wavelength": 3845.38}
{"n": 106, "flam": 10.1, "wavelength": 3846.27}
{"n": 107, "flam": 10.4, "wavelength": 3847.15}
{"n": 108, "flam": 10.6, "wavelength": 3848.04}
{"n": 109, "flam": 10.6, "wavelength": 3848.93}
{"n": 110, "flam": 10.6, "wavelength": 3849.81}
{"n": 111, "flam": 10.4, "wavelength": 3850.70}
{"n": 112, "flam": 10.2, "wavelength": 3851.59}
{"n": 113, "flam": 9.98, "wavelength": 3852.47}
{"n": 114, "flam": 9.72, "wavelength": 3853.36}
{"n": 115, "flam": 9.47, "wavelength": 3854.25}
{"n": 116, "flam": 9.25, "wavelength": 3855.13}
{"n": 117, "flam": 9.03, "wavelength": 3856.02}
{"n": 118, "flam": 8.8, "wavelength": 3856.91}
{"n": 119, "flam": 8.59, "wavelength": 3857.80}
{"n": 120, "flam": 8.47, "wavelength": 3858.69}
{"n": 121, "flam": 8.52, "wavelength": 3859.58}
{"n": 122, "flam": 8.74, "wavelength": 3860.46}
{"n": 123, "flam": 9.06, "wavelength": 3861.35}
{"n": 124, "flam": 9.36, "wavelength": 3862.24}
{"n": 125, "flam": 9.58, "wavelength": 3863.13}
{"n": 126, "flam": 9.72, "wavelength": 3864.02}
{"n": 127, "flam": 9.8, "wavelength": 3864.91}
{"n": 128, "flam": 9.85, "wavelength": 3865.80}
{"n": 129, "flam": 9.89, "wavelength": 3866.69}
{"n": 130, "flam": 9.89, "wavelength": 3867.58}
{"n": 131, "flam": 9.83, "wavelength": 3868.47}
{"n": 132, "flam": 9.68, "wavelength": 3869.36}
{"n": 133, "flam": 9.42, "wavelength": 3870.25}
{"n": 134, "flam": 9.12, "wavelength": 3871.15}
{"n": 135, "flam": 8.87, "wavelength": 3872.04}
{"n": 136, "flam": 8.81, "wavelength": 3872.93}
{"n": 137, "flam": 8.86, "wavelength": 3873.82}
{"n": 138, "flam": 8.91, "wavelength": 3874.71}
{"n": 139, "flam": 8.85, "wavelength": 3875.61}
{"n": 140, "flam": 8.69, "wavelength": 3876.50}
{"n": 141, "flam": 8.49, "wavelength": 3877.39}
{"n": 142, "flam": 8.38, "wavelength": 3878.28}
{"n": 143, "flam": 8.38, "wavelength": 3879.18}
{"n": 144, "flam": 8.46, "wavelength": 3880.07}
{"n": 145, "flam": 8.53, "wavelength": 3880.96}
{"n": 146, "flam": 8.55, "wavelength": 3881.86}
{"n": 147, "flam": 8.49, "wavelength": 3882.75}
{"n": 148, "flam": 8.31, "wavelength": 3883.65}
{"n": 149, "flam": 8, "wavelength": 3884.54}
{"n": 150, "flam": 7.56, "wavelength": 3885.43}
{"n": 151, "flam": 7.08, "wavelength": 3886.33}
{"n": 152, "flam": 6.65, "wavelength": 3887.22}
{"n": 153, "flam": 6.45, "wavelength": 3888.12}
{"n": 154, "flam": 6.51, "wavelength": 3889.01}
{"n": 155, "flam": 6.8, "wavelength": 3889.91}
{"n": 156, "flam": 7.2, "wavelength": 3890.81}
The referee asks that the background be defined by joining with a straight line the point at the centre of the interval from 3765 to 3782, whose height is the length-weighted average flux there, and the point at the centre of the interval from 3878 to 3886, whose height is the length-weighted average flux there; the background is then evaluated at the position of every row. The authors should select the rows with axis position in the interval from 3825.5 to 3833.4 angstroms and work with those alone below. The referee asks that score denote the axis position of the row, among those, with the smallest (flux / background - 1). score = 3833.01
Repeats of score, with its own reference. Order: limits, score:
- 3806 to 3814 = 3813.64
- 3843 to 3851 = 3843.61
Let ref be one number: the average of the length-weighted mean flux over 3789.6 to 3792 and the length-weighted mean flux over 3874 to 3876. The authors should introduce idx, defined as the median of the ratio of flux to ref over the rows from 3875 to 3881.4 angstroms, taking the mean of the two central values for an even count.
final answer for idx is 0.97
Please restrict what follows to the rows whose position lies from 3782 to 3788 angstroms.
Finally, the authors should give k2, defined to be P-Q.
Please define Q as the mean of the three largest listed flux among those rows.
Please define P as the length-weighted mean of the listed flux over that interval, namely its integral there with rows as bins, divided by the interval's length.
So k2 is -0.47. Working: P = 9.9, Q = 10.4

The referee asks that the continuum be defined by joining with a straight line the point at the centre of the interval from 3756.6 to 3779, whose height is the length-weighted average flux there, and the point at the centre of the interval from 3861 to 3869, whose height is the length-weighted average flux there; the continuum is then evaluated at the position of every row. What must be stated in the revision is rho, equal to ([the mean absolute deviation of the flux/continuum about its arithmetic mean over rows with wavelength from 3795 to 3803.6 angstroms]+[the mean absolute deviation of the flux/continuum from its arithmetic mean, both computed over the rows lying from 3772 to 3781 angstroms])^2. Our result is 0.014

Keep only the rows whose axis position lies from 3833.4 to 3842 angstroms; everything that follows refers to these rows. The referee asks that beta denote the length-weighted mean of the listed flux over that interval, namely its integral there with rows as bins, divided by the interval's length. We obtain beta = 6.9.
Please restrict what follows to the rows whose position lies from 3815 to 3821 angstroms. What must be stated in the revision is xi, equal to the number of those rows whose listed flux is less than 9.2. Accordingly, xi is 3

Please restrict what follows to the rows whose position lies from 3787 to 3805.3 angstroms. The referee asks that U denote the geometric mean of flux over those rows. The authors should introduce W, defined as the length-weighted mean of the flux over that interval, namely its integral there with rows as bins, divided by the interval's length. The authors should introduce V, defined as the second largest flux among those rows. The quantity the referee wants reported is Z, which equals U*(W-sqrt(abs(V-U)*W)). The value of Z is 45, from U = 8.3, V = 9.23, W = 8.29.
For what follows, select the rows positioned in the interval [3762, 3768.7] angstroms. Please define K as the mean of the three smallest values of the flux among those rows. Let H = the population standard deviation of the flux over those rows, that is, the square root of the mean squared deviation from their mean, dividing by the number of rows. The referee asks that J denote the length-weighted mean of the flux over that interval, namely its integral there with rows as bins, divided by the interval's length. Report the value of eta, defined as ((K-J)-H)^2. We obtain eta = 0.54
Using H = 0.346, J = 8.9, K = 8.5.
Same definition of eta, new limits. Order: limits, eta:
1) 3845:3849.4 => 0.25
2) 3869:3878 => 0.39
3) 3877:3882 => 0.01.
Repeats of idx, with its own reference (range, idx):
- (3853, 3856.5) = 1.07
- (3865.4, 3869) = 1.13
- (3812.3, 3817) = 1.03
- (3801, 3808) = 1.06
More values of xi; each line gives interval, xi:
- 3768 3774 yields 6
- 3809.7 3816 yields 4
